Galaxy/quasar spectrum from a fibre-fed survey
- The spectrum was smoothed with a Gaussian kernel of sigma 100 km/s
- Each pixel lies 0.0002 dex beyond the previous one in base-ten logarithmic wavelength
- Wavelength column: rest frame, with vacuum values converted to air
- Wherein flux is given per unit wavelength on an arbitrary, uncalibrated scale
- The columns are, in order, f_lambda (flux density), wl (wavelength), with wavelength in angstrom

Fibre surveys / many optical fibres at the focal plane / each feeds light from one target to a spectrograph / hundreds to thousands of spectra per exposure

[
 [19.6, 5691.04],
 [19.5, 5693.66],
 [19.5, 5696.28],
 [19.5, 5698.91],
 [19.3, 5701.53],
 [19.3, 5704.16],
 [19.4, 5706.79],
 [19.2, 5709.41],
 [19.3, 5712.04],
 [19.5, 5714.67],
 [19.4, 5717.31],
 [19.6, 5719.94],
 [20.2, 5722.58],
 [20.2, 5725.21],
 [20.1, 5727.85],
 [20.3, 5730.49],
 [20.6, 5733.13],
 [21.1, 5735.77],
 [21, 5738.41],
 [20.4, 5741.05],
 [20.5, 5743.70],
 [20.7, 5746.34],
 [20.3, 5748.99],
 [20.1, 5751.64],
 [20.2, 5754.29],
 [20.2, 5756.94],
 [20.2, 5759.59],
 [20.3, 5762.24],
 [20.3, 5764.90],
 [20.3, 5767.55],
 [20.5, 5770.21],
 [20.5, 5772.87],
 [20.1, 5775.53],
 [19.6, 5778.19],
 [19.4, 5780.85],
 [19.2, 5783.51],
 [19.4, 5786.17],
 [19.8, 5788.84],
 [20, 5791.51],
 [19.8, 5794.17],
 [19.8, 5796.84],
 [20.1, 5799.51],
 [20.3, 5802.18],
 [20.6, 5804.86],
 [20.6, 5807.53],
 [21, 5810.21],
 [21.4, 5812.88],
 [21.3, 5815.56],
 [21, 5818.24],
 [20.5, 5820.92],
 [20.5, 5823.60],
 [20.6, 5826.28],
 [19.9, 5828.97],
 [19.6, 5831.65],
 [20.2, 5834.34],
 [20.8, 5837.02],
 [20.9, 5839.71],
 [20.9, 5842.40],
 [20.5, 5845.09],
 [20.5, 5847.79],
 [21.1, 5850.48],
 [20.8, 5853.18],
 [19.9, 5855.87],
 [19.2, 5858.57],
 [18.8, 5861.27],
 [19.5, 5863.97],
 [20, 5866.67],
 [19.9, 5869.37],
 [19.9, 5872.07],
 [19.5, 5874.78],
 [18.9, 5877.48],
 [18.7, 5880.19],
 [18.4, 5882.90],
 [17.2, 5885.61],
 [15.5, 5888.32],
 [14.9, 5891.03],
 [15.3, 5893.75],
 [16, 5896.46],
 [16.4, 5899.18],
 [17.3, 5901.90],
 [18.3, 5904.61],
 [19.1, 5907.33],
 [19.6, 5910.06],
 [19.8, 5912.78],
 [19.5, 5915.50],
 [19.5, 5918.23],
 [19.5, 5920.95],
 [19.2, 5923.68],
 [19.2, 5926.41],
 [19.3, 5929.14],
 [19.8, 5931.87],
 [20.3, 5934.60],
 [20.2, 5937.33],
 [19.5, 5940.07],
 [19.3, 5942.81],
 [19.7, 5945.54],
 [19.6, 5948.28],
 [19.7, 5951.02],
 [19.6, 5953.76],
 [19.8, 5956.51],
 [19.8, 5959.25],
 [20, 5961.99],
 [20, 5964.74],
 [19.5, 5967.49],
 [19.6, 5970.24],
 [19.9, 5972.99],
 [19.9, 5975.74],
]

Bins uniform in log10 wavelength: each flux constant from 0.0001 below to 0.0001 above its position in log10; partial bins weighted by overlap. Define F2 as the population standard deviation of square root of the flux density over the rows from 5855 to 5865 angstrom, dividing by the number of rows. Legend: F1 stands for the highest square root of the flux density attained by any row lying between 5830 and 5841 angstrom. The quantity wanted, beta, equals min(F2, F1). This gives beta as 0.046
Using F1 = 4.57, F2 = 0.05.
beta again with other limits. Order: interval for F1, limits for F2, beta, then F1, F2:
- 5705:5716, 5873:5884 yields 0.046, 4.42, 0.05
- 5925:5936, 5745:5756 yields 0.025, 4.51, 0.03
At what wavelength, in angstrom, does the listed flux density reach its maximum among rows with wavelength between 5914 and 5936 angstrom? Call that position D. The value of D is 5934.60 angstrom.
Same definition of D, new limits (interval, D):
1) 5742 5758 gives 5746.34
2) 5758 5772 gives 5770.21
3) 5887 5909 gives 5907.33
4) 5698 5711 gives 5698.91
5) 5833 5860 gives 5850.48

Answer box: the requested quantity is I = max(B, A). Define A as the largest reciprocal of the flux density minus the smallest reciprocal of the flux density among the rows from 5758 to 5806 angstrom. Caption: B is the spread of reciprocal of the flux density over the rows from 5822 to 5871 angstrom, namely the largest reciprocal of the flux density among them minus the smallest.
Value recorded 0.0058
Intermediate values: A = 0.004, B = 0.0058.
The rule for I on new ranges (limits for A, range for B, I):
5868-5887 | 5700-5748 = 0.0079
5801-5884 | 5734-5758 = 0.0076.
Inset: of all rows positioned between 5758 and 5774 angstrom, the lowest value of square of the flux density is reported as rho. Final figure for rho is 408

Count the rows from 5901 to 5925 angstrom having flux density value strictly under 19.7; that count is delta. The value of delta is 8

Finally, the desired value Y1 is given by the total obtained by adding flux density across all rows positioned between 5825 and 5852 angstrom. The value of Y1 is 205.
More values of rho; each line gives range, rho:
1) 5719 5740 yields 384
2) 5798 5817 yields 404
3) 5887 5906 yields 222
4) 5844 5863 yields 353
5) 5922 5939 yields 369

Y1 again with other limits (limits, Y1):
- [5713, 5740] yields 202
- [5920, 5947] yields 196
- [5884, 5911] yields 170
